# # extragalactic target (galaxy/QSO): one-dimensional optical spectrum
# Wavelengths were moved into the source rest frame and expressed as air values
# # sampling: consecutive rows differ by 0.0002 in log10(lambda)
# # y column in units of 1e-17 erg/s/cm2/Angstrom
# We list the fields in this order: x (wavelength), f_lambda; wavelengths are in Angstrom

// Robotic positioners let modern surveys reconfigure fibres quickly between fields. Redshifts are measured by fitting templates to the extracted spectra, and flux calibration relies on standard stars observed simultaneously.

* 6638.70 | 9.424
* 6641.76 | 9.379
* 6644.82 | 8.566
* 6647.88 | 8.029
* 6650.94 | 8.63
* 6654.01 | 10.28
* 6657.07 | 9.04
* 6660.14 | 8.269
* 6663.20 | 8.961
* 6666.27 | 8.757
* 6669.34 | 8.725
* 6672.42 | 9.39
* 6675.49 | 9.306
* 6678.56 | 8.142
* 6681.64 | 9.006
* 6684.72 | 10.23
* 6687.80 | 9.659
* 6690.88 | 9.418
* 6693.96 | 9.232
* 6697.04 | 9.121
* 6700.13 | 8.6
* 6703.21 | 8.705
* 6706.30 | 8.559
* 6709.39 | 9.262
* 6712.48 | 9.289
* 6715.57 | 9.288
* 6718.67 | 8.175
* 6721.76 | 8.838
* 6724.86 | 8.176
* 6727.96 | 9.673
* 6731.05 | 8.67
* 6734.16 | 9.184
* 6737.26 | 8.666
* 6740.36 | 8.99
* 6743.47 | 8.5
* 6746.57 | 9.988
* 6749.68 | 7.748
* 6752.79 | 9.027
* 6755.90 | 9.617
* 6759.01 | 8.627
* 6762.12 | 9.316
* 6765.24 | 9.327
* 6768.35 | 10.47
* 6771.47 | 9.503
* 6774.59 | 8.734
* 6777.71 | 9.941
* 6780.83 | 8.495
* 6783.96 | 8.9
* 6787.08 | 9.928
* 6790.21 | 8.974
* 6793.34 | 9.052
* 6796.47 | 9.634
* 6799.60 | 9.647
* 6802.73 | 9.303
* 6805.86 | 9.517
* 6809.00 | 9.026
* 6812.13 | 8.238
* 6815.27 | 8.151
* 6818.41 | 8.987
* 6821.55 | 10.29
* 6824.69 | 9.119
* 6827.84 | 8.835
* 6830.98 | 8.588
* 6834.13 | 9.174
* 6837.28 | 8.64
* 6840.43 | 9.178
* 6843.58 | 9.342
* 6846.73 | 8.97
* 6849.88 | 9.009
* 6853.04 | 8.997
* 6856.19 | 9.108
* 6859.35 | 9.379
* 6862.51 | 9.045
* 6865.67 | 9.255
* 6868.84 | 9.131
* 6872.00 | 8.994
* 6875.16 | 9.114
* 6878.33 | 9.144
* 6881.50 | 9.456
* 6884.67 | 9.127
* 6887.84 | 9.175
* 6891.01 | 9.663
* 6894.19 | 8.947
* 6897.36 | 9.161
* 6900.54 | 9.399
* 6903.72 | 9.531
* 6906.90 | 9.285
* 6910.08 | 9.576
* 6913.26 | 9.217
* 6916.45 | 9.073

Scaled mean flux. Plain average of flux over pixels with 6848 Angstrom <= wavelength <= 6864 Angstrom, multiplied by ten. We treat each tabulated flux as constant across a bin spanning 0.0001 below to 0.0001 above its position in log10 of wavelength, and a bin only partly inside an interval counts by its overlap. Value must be 91.1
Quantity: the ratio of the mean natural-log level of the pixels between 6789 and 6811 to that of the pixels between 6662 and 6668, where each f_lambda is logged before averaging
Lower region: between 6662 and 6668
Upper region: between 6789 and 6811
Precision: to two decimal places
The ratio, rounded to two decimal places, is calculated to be 1.02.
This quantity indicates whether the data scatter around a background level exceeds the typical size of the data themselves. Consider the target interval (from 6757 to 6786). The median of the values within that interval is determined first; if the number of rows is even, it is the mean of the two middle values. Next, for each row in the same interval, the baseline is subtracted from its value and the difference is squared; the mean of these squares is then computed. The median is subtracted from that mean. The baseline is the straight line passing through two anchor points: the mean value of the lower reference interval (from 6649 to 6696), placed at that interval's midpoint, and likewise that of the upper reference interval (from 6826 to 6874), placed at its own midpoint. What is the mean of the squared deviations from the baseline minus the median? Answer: -8.91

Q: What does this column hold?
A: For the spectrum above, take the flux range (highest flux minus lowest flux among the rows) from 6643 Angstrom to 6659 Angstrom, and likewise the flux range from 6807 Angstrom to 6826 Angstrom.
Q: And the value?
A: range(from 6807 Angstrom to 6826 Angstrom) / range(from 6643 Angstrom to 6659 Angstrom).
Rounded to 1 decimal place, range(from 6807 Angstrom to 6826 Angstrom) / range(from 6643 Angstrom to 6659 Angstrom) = 1.0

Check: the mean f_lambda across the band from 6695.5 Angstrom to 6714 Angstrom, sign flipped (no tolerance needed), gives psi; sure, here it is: -8.92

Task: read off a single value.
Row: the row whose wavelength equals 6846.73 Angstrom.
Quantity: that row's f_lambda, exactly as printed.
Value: 8.97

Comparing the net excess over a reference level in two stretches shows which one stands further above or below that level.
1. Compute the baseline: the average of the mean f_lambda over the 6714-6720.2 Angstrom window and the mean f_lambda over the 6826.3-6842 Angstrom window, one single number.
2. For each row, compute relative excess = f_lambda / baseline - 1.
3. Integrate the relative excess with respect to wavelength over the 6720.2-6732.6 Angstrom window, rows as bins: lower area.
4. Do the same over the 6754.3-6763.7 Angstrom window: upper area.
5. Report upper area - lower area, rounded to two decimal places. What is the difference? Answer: 0.36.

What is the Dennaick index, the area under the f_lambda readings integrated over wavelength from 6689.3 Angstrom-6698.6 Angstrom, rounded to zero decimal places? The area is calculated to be 86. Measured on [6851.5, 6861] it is 87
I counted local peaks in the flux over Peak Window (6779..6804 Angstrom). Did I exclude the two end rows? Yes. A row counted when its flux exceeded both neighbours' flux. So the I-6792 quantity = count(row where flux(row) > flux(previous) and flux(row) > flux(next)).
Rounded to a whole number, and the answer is 2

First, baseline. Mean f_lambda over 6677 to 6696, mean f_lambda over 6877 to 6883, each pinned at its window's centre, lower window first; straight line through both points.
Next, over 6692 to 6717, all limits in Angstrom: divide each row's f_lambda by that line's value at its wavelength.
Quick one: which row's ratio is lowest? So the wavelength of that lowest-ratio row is 6706.30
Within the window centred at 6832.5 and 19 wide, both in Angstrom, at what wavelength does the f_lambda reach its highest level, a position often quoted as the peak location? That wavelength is 6840.43 Angstrom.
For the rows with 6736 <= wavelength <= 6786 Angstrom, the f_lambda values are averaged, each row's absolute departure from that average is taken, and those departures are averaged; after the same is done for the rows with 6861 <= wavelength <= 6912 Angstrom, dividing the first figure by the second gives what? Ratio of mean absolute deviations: 3.1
